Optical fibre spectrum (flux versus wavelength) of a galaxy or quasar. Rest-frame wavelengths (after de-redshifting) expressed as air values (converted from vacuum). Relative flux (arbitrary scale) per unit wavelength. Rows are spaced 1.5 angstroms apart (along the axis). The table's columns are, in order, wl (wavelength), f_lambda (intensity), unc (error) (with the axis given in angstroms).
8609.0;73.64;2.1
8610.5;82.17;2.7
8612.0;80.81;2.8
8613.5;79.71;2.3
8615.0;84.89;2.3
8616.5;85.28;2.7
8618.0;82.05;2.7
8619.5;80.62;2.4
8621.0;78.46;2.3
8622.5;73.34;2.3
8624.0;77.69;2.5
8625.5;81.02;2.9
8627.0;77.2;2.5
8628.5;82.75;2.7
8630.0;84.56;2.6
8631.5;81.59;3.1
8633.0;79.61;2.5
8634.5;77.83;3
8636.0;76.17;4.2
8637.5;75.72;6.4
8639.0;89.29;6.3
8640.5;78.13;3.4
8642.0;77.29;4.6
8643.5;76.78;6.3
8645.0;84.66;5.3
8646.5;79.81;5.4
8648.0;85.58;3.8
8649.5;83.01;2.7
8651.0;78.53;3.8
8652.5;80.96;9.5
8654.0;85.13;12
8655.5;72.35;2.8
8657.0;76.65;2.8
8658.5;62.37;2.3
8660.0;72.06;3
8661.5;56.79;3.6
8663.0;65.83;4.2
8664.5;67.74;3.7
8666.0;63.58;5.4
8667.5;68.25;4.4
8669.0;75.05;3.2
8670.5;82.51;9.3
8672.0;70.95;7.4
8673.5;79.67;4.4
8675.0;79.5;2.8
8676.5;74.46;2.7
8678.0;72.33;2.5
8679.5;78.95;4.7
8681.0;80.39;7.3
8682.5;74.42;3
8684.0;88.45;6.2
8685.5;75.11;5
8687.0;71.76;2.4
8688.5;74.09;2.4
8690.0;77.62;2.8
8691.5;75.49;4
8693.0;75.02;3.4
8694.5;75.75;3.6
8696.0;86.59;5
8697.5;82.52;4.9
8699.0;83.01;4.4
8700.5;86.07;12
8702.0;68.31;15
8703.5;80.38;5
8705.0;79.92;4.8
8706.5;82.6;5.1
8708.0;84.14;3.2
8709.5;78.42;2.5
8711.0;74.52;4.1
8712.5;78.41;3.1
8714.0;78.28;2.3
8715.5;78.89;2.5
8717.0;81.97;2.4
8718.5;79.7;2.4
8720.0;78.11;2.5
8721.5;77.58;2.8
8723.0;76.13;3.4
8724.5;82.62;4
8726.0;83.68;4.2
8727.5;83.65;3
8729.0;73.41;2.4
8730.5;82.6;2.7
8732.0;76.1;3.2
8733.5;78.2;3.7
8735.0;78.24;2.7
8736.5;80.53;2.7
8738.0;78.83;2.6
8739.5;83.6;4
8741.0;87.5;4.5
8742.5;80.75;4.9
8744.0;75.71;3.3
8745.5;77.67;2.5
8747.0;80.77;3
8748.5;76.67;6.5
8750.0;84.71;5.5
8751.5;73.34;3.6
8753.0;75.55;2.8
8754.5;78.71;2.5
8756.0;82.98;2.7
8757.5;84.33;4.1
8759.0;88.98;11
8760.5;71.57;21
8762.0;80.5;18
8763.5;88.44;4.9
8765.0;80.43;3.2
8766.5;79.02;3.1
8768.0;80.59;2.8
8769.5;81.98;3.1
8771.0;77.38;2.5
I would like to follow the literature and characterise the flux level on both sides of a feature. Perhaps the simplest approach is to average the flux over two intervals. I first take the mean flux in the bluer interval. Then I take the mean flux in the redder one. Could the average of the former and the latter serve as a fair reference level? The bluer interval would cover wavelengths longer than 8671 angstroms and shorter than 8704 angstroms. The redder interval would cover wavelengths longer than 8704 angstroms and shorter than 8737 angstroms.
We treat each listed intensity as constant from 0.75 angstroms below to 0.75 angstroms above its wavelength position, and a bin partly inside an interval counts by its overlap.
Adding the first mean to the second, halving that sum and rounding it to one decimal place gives 78.6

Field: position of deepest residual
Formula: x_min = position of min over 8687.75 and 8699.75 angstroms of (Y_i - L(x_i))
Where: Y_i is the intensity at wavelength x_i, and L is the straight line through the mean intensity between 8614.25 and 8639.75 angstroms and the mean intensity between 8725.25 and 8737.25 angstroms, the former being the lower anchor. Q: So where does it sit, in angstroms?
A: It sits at 8688.5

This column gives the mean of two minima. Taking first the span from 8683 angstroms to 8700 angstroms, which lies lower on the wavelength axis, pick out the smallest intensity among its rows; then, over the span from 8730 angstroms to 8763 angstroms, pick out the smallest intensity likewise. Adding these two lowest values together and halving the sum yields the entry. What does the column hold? 71.7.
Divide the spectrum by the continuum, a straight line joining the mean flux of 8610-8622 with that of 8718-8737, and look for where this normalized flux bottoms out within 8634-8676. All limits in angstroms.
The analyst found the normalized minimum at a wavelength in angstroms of 8661.5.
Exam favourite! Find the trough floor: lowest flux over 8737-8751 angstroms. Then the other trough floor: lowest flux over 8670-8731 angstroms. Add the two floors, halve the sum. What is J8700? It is 72.0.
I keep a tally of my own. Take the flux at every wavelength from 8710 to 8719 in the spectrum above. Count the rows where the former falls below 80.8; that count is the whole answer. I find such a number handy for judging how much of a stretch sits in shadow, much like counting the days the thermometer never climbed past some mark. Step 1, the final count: 5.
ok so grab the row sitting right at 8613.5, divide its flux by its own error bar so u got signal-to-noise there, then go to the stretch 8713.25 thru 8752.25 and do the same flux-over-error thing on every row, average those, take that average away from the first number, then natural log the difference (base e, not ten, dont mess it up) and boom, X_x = 2.21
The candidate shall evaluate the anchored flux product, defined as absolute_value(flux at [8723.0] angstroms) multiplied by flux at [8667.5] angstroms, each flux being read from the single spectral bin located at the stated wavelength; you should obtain 5196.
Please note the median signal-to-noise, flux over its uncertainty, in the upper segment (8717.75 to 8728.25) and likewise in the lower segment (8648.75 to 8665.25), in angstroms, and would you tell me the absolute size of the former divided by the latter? 1.3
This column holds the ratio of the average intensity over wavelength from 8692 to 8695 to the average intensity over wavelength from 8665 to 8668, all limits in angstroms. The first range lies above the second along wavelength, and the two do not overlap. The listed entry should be 1.14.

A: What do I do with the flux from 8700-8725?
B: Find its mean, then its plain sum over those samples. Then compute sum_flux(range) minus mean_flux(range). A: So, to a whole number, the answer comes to 1267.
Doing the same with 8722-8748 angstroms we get 1280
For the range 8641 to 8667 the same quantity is 1194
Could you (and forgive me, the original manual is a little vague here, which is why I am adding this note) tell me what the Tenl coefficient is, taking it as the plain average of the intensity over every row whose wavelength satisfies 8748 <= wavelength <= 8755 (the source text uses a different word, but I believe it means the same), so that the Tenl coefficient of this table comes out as 77.8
